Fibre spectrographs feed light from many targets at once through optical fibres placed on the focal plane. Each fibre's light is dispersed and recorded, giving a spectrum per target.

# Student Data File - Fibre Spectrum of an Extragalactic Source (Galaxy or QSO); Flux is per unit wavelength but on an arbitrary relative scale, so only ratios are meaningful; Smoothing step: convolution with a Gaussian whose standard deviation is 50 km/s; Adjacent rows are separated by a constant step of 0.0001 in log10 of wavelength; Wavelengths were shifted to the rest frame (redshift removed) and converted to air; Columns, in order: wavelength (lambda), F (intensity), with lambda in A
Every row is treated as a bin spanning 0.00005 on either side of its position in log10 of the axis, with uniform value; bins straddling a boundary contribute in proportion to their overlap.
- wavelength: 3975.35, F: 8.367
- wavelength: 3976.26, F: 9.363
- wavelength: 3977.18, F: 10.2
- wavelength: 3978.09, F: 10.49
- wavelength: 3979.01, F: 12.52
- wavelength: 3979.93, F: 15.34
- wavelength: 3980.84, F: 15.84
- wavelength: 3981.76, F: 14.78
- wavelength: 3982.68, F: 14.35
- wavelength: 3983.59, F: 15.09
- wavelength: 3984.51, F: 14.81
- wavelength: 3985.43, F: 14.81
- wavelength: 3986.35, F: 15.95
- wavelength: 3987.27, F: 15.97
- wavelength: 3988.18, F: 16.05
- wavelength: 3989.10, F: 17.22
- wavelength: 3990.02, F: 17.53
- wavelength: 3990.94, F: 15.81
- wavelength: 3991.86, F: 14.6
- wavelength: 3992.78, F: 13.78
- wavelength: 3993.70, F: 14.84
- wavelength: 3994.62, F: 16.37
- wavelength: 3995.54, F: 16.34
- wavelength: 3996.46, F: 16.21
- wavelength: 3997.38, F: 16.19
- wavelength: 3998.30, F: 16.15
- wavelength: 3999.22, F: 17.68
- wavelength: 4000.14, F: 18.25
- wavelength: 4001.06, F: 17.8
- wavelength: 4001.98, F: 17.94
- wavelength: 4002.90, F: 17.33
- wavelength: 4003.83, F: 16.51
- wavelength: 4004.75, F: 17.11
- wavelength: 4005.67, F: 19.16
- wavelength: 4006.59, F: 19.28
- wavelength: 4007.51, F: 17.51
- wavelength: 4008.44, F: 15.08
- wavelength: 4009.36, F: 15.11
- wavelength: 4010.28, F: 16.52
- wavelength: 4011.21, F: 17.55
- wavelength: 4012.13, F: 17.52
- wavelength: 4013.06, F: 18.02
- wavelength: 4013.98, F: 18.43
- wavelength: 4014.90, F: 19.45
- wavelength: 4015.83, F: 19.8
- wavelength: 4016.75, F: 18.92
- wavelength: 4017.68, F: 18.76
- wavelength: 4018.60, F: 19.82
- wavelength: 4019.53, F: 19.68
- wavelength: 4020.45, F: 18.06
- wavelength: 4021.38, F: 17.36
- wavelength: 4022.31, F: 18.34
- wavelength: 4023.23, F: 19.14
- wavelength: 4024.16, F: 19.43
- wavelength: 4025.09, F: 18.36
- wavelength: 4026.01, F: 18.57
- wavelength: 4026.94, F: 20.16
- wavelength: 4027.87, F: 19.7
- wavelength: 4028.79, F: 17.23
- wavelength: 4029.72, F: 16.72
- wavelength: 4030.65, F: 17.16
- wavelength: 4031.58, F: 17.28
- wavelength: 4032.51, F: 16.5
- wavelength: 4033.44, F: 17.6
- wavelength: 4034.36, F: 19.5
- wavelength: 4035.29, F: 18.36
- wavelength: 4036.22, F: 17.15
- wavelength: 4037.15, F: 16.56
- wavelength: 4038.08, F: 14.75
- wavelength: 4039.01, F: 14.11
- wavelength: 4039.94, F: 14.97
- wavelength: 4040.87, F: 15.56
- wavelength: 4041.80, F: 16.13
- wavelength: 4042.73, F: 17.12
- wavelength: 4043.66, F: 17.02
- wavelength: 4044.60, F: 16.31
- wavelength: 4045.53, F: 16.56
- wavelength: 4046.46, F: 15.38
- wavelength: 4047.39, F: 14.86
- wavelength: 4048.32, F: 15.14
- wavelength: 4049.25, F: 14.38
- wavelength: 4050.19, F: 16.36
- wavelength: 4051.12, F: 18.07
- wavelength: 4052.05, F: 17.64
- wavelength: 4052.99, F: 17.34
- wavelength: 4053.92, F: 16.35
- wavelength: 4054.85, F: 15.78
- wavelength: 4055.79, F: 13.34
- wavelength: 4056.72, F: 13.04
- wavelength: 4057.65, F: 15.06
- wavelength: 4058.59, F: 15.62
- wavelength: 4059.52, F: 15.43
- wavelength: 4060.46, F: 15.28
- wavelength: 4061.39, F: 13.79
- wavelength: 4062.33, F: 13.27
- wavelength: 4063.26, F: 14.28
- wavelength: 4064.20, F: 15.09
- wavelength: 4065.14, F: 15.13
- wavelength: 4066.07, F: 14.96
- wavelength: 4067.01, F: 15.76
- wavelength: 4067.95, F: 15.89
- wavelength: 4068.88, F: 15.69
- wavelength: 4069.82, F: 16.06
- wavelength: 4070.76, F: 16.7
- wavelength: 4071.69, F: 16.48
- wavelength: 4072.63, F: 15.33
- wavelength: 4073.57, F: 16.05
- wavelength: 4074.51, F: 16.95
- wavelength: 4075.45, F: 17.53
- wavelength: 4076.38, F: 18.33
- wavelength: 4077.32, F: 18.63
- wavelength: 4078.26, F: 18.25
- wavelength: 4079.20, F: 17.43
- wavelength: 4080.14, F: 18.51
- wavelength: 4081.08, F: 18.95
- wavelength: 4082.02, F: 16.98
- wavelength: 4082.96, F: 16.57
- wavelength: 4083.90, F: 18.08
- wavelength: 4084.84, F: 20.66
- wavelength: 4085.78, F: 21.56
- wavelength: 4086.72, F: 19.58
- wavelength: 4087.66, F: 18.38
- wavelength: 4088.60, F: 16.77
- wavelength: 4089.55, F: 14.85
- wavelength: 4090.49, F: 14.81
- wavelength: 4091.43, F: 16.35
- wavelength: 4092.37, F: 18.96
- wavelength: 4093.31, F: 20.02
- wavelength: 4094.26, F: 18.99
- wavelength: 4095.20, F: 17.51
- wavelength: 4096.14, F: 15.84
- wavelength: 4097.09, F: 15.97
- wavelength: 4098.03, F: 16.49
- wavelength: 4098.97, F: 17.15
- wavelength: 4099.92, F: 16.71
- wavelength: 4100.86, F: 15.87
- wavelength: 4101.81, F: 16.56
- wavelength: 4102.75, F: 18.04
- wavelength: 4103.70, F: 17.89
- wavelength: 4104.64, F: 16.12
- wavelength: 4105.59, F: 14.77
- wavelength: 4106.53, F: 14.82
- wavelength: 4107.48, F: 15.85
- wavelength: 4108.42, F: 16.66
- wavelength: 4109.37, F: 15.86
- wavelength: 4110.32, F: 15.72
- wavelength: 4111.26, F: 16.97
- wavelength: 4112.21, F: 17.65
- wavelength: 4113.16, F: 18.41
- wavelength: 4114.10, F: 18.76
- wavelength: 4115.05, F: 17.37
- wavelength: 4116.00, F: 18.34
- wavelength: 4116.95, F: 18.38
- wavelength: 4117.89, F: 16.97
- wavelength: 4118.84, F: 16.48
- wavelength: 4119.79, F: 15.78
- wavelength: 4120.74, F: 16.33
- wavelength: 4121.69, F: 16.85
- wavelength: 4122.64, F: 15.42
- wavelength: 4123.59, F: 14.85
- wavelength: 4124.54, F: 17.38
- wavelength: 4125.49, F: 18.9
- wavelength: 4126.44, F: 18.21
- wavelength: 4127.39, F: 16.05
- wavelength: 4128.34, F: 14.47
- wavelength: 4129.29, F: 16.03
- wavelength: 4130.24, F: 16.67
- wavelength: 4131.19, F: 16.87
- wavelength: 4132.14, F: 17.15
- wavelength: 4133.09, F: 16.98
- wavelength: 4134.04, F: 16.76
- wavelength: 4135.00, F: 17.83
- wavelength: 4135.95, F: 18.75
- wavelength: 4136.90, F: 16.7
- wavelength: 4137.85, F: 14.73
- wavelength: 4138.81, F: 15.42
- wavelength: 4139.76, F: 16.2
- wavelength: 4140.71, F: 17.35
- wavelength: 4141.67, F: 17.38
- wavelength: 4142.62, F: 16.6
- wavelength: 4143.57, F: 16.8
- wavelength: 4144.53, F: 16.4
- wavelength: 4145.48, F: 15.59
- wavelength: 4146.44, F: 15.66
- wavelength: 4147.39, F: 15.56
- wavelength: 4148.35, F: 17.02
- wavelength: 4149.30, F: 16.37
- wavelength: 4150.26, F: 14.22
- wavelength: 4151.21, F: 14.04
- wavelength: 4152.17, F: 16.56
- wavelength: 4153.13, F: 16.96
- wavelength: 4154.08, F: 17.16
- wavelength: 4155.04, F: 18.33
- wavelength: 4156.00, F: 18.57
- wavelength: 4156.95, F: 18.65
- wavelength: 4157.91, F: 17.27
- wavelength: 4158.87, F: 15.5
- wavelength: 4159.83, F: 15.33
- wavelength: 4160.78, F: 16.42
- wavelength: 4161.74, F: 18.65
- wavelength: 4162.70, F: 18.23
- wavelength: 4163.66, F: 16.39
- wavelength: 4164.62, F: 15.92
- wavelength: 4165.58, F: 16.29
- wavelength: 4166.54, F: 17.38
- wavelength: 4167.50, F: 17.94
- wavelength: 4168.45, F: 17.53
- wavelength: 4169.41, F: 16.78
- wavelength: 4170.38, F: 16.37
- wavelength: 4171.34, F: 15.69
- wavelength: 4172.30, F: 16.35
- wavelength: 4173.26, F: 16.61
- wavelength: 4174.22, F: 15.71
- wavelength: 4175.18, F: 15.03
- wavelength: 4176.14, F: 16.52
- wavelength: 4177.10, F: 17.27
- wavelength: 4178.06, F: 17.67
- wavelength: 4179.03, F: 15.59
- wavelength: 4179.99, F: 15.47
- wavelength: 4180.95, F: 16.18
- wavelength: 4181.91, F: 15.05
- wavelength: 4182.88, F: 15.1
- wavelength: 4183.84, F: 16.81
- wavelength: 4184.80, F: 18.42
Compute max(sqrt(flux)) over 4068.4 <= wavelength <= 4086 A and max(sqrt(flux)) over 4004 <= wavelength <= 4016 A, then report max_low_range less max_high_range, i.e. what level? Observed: -0.19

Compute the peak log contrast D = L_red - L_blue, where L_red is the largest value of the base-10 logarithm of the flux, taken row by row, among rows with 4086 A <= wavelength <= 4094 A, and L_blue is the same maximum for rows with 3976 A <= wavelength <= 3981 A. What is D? 0.102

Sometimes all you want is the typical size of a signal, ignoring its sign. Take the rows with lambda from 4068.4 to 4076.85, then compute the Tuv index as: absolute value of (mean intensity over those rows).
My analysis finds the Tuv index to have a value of 16.6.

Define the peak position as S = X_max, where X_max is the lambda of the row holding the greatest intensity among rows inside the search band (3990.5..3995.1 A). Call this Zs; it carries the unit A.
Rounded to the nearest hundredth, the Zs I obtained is 3994.62 A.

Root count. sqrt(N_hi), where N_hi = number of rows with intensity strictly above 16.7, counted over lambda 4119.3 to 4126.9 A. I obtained 2.0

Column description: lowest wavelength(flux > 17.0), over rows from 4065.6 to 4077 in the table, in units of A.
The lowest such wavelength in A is 4075.45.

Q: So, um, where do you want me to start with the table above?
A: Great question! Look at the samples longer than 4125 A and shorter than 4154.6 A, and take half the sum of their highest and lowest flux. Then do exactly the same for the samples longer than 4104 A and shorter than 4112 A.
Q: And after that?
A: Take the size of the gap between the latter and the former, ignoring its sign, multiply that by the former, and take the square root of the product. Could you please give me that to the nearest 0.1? 3.1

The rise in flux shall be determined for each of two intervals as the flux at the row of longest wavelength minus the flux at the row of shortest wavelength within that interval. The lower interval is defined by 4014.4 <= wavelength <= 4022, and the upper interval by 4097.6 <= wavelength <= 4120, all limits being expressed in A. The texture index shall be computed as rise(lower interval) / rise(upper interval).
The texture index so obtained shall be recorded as 2.9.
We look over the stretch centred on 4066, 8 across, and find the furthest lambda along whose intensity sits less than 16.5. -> 4069.82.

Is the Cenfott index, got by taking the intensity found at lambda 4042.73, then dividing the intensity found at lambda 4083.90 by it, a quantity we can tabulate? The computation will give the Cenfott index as 1.06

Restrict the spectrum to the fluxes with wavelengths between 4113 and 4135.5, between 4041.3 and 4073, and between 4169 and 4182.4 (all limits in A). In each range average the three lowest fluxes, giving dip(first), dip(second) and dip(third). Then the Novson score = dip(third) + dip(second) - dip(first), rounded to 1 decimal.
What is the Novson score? 13.5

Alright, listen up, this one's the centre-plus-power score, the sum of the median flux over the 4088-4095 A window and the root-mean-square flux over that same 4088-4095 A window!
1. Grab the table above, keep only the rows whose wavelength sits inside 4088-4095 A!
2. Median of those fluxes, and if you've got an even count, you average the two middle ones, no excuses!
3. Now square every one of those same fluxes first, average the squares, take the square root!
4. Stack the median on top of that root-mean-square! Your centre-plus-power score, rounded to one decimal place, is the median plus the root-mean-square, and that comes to 34.1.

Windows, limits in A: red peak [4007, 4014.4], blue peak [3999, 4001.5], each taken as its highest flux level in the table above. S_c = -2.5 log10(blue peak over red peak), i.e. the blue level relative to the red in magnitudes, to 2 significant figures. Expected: 0.011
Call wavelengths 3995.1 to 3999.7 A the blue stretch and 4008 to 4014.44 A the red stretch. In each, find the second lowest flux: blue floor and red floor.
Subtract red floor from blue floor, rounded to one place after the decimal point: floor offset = 1.1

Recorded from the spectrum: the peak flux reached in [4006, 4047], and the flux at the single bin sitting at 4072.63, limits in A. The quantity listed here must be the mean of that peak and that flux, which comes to 17.7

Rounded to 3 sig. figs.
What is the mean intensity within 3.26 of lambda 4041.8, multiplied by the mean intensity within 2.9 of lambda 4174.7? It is 258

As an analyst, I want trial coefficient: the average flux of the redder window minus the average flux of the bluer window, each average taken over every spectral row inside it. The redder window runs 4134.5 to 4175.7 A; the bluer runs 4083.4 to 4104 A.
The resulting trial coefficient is -1.0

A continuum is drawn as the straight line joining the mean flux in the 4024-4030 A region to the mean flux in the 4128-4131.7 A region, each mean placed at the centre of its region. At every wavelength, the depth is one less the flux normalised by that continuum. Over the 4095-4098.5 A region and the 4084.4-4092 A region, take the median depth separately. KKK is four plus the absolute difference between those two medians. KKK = 4.07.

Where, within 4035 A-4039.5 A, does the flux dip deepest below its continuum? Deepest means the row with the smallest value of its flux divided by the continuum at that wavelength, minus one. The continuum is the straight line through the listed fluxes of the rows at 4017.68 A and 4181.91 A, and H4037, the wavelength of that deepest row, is 4039.01 A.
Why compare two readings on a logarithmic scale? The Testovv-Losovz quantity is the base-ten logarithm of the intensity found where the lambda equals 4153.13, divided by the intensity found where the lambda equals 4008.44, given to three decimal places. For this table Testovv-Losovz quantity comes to 0.051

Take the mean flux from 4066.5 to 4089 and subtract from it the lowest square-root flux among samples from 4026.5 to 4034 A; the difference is 13.5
